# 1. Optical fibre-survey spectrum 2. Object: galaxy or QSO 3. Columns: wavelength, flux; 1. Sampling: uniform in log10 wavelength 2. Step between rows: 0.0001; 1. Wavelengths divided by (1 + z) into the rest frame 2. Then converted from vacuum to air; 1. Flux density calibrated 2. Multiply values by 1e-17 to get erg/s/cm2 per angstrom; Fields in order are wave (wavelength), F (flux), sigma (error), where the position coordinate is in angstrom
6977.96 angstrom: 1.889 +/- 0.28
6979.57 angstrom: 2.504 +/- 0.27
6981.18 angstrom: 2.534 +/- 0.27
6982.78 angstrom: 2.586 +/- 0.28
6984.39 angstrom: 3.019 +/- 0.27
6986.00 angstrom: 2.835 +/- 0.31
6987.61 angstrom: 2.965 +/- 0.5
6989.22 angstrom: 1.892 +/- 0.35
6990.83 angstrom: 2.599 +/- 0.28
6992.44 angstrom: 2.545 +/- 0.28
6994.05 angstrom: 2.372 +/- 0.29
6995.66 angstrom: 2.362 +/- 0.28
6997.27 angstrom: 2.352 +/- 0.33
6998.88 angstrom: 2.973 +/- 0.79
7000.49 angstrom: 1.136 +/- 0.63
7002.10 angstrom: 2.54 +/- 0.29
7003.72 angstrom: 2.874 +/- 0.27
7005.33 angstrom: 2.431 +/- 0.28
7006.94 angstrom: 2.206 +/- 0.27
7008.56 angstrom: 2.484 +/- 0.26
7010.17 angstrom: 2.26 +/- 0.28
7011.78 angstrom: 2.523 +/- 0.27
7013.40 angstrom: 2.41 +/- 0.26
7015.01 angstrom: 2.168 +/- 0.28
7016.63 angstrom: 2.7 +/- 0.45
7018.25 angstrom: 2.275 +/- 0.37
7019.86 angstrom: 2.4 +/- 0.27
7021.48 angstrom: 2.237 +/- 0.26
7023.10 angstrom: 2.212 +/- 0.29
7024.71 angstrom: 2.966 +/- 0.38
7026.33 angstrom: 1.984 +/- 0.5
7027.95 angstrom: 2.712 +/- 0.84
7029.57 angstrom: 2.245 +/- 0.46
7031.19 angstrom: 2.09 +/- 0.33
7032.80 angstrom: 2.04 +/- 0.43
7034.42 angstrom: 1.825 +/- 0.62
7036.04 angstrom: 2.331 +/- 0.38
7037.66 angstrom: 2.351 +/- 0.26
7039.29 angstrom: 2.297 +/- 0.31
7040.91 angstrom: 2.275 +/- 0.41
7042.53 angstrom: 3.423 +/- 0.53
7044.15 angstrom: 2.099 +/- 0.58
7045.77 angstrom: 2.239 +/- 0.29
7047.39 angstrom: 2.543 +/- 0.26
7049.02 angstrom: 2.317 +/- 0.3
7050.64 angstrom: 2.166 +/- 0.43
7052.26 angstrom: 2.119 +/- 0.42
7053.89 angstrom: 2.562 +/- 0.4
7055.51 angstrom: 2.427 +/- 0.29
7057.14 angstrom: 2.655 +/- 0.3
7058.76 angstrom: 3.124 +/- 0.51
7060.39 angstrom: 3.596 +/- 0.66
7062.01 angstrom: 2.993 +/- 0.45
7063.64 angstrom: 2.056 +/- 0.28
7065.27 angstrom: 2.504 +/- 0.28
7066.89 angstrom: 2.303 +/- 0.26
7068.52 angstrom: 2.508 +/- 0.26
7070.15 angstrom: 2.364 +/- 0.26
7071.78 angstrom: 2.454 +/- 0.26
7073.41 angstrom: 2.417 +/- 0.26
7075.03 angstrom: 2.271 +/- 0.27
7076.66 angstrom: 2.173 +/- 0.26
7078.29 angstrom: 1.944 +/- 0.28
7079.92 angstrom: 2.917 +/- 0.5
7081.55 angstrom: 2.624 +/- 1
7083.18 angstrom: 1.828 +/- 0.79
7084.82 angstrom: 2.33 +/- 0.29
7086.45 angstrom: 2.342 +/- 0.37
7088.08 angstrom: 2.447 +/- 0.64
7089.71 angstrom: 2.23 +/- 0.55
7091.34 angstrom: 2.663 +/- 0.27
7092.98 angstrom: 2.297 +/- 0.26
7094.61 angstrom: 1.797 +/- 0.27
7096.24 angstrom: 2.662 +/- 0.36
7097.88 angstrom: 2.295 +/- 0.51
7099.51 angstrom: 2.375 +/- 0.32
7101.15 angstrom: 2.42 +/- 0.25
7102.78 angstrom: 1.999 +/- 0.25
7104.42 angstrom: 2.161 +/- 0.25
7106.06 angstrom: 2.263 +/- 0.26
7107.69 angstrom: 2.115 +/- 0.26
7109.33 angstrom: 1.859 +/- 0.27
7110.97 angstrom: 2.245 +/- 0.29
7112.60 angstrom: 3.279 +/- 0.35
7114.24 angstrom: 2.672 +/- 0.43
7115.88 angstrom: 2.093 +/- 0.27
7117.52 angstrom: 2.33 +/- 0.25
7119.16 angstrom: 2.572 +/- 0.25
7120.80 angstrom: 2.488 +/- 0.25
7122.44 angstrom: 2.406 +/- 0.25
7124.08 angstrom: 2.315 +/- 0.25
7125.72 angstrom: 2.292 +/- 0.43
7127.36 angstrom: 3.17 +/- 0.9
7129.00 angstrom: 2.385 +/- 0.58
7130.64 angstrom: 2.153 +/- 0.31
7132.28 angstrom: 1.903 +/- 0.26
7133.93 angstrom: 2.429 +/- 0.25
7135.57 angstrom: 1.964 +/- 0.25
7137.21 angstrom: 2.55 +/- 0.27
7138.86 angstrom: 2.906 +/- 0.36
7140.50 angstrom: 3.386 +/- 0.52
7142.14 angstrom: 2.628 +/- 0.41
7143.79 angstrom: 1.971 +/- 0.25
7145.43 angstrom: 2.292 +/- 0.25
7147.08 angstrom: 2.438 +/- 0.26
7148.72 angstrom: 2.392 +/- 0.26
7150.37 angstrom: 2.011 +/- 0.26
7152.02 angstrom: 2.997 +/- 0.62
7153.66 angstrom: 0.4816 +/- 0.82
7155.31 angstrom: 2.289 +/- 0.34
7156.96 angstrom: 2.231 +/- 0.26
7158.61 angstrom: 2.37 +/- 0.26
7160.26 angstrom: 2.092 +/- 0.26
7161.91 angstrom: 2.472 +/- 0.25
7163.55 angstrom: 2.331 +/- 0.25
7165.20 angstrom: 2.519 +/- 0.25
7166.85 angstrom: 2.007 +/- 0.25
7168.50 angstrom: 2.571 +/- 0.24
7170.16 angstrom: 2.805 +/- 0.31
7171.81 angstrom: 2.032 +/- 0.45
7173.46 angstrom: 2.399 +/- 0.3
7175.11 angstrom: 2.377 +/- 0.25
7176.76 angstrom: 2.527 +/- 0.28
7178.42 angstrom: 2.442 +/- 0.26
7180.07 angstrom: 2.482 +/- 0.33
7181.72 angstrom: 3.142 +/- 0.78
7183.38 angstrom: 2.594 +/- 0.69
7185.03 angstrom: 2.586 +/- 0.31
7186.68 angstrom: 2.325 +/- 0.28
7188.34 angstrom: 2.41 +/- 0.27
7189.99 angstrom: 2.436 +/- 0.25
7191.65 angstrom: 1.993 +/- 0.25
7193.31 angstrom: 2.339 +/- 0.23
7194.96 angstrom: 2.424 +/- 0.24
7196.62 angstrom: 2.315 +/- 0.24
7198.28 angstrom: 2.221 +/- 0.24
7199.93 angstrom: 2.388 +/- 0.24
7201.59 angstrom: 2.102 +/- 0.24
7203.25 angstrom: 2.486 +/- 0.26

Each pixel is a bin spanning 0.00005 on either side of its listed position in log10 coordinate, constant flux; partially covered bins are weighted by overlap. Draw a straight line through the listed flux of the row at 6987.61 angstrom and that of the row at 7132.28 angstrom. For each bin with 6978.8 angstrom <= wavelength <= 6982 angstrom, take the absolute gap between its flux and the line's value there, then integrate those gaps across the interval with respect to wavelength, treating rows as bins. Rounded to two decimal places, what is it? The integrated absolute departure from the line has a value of 1.60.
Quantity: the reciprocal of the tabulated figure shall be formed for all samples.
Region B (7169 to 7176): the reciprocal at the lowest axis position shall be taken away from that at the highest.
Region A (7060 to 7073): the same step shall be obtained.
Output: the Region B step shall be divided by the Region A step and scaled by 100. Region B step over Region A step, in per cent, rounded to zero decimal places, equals 50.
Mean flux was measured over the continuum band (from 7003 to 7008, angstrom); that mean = 2.50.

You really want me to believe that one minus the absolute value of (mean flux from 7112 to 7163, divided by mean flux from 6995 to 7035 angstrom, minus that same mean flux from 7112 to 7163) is -0.36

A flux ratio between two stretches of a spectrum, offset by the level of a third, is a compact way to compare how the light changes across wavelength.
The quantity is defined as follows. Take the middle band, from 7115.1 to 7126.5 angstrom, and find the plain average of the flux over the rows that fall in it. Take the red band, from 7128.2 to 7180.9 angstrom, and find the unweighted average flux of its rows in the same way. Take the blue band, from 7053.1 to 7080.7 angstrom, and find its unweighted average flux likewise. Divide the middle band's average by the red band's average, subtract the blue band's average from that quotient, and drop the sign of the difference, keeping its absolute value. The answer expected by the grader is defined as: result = 1.54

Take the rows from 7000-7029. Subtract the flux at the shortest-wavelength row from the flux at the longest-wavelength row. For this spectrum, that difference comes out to 1.6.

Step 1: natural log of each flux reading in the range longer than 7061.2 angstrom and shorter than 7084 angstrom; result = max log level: 1.10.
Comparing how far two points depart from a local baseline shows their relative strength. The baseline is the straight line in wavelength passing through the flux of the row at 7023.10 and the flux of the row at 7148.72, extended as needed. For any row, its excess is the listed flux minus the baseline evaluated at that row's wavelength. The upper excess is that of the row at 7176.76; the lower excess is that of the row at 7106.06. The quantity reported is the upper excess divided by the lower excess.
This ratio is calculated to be -1.4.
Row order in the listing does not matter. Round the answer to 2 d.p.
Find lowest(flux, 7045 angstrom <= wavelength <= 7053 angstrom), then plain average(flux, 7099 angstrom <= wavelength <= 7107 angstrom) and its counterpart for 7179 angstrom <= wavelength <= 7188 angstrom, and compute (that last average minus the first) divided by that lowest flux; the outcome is 0.18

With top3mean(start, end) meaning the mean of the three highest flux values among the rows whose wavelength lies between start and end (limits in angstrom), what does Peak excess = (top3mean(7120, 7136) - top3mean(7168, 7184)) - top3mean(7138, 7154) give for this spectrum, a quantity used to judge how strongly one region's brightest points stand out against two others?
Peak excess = -3.25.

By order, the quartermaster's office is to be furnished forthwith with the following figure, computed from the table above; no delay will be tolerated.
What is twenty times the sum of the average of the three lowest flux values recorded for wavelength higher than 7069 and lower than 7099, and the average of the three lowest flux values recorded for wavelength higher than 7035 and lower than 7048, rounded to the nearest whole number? 81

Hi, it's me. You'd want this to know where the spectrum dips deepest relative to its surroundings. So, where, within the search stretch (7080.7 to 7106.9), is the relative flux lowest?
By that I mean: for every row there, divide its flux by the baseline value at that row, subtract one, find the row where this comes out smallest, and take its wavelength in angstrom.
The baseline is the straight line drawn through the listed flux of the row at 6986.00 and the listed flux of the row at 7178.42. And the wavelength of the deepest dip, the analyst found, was 7094.61 angstrom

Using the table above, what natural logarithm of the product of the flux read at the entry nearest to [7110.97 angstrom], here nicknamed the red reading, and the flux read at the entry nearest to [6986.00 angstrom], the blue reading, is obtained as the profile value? 1.85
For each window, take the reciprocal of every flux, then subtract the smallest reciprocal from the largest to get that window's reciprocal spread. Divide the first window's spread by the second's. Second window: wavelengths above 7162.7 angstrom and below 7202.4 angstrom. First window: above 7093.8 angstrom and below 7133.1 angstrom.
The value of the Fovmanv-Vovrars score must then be 1.4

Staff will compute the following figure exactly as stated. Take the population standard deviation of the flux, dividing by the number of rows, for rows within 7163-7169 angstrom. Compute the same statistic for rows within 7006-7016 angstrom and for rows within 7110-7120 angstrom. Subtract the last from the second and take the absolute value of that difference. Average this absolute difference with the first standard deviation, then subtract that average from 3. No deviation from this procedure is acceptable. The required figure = 2.77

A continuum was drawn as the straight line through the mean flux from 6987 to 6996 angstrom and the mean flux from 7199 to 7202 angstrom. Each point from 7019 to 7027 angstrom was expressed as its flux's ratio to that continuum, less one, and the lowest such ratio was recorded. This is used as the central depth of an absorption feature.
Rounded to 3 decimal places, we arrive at -0.180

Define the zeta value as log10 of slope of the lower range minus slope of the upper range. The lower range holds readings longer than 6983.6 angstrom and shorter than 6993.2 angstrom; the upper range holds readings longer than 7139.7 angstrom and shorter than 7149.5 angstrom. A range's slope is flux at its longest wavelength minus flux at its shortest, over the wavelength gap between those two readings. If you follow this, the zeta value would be -1.2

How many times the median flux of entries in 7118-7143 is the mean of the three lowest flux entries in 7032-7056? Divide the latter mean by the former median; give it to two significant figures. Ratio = 0.82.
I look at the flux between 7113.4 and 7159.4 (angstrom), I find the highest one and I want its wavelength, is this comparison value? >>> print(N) 7140.50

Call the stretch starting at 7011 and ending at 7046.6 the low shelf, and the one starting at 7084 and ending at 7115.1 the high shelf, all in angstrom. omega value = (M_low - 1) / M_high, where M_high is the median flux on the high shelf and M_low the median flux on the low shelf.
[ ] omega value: 0.56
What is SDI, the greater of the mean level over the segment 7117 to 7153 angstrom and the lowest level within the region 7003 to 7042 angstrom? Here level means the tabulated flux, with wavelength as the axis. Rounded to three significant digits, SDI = 2.45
